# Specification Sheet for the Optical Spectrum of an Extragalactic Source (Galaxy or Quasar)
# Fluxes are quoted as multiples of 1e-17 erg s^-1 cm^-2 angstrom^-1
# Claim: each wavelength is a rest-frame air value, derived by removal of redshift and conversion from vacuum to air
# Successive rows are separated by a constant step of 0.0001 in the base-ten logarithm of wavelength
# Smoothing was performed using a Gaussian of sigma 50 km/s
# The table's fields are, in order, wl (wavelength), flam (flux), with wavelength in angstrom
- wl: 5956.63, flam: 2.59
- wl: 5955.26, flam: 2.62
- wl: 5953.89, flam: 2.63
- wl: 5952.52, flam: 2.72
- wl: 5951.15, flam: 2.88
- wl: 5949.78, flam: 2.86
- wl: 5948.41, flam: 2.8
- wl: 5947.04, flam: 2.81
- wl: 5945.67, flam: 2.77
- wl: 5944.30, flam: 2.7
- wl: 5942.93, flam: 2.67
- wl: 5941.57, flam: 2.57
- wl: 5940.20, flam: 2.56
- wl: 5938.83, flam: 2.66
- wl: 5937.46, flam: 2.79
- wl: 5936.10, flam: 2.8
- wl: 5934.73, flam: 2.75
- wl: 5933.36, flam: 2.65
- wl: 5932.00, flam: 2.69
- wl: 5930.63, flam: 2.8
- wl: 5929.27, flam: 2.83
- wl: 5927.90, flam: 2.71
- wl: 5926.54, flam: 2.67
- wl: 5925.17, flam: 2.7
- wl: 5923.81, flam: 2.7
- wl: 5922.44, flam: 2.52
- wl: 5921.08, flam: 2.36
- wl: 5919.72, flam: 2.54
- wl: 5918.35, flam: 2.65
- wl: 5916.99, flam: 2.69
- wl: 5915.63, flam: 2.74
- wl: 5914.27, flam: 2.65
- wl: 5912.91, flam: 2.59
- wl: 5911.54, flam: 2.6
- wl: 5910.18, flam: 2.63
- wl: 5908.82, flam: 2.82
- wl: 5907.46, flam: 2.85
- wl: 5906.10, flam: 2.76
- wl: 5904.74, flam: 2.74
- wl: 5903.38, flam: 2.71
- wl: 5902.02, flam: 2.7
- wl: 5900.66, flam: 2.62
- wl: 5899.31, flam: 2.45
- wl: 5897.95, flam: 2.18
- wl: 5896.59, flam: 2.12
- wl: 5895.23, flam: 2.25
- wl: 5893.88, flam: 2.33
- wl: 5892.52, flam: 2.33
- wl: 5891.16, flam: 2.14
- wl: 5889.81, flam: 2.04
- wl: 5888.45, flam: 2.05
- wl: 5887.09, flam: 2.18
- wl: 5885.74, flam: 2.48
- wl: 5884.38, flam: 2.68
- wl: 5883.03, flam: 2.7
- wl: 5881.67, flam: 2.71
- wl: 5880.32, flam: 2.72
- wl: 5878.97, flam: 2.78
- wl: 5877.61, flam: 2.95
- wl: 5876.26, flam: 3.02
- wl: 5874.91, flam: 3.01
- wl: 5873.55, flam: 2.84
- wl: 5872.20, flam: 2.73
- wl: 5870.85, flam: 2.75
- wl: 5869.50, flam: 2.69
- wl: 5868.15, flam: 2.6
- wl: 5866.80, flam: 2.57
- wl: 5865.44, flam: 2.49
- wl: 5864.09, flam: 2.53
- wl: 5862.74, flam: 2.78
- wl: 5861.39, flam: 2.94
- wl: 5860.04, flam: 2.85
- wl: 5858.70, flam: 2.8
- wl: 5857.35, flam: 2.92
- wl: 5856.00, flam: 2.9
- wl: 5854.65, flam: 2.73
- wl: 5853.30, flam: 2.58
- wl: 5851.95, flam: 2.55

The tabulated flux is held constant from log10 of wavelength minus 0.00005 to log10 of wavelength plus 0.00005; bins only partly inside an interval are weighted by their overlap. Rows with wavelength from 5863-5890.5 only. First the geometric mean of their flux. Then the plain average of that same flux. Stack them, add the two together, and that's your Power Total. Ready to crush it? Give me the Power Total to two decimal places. 5.24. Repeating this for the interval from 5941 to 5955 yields 5.48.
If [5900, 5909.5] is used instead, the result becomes 5.48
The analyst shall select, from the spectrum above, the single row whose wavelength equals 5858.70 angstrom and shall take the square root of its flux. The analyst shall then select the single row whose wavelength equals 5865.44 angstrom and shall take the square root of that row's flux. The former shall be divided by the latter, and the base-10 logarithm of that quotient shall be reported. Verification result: 0.03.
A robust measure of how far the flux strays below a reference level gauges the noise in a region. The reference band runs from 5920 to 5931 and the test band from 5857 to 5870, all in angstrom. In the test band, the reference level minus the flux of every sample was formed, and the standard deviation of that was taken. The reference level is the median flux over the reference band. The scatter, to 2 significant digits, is 0.16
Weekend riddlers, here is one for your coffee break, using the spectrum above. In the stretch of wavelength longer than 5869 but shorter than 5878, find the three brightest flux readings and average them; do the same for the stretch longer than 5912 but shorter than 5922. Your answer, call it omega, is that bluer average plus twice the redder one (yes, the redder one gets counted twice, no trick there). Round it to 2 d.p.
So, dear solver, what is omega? 8.38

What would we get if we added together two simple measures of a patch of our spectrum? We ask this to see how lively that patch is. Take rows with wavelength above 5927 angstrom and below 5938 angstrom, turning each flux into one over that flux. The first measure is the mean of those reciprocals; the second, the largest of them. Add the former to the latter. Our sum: 0.741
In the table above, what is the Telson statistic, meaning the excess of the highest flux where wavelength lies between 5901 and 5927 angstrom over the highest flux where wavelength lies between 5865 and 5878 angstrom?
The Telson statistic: -0.17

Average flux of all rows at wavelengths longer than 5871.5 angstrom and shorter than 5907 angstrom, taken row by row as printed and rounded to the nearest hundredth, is 2.55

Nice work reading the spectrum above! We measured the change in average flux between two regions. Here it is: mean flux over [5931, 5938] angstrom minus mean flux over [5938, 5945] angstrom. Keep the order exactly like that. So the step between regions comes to 0.10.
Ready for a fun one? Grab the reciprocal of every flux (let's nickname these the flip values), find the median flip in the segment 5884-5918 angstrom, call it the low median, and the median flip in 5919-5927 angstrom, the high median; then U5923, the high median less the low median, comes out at 0.000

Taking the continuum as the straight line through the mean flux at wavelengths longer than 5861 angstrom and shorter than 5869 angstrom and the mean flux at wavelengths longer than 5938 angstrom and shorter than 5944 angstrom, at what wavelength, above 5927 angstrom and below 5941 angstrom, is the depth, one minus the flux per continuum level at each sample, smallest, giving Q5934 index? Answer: 5929.27 angstrom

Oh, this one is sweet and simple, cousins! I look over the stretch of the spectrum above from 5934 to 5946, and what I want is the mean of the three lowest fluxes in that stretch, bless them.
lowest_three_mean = 2.60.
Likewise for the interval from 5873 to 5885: 2.70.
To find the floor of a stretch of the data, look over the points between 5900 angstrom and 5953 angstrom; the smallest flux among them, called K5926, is 2.36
